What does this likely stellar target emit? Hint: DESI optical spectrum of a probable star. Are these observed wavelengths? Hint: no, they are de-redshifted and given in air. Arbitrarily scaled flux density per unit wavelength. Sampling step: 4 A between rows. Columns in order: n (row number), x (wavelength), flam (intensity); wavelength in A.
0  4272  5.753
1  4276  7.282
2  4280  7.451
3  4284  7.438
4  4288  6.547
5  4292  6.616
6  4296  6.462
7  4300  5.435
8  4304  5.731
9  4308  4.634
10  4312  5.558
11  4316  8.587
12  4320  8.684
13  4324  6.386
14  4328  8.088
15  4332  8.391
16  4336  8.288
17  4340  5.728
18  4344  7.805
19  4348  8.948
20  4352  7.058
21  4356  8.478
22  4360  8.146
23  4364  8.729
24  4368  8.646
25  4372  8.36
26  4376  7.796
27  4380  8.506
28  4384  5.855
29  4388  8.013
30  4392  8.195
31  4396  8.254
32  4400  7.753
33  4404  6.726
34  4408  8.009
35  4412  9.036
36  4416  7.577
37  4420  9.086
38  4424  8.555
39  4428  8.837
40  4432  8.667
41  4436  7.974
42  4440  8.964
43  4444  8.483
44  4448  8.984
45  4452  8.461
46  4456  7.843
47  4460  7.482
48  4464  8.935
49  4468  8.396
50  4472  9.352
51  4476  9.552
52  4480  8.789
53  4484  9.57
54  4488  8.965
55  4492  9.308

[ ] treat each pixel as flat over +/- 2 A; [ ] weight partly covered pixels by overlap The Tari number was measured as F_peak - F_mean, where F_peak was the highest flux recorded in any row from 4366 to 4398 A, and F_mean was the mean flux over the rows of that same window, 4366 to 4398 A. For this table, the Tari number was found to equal 0.69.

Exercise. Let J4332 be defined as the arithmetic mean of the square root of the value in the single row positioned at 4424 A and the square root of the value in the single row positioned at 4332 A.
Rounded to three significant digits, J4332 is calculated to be 2.91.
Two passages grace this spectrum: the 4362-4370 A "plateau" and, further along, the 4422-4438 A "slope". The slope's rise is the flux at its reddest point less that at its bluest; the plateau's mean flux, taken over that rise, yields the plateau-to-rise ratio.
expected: -15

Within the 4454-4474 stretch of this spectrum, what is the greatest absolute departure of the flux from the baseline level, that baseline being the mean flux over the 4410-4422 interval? 1.08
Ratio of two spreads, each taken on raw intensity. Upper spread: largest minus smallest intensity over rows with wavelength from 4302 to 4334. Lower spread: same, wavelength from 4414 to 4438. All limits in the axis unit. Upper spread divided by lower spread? 2.7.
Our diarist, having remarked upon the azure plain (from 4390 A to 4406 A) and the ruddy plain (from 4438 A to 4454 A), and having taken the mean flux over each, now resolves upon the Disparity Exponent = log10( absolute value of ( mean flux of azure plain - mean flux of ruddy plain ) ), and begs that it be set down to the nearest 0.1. 0.0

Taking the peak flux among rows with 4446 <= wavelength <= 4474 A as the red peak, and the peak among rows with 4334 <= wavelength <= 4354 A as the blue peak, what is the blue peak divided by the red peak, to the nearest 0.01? 0.96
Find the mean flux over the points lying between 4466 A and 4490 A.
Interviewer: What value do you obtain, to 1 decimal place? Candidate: 9.1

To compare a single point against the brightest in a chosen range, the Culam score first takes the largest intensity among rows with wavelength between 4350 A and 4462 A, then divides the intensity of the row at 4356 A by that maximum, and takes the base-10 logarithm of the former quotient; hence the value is -0.03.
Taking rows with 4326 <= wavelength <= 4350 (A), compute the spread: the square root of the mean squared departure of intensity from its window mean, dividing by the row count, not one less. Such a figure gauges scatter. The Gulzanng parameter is 1.02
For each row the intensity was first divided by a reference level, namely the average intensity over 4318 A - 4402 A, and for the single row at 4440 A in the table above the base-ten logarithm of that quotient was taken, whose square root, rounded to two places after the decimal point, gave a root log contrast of 0.23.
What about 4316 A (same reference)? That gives 0.19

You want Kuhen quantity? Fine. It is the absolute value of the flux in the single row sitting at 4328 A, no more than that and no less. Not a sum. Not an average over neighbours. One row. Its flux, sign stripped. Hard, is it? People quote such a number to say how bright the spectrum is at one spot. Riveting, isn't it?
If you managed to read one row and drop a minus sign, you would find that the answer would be 8.09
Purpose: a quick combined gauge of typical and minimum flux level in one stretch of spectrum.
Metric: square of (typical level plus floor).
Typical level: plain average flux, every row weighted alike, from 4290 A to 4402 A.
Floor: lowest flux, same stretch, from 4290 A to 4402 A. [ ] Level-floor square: 146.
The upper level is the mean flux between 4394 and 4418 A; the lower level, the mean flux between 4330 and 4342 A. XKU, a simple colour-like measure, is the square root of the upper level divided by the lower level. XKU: 1.028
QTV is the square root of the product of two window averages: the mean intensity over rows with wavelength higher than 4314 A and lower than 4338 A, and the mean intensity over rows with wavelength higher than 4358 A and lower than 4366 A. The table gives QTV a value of 8.25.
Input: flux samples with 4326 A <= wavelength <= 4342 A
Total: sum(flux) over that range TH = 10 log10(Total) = 14.84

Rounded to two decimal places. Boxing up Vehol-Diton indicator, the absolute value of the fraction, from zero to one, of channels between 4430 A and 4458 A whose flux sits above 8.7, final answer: 0.29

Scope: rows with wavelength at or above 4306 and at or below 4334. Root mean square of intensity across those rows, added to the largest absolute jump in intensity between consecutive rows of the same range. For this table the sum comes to 10.4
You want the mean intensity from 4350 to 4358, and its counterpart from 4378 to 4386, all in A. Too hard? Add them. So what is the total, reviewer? 14.9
